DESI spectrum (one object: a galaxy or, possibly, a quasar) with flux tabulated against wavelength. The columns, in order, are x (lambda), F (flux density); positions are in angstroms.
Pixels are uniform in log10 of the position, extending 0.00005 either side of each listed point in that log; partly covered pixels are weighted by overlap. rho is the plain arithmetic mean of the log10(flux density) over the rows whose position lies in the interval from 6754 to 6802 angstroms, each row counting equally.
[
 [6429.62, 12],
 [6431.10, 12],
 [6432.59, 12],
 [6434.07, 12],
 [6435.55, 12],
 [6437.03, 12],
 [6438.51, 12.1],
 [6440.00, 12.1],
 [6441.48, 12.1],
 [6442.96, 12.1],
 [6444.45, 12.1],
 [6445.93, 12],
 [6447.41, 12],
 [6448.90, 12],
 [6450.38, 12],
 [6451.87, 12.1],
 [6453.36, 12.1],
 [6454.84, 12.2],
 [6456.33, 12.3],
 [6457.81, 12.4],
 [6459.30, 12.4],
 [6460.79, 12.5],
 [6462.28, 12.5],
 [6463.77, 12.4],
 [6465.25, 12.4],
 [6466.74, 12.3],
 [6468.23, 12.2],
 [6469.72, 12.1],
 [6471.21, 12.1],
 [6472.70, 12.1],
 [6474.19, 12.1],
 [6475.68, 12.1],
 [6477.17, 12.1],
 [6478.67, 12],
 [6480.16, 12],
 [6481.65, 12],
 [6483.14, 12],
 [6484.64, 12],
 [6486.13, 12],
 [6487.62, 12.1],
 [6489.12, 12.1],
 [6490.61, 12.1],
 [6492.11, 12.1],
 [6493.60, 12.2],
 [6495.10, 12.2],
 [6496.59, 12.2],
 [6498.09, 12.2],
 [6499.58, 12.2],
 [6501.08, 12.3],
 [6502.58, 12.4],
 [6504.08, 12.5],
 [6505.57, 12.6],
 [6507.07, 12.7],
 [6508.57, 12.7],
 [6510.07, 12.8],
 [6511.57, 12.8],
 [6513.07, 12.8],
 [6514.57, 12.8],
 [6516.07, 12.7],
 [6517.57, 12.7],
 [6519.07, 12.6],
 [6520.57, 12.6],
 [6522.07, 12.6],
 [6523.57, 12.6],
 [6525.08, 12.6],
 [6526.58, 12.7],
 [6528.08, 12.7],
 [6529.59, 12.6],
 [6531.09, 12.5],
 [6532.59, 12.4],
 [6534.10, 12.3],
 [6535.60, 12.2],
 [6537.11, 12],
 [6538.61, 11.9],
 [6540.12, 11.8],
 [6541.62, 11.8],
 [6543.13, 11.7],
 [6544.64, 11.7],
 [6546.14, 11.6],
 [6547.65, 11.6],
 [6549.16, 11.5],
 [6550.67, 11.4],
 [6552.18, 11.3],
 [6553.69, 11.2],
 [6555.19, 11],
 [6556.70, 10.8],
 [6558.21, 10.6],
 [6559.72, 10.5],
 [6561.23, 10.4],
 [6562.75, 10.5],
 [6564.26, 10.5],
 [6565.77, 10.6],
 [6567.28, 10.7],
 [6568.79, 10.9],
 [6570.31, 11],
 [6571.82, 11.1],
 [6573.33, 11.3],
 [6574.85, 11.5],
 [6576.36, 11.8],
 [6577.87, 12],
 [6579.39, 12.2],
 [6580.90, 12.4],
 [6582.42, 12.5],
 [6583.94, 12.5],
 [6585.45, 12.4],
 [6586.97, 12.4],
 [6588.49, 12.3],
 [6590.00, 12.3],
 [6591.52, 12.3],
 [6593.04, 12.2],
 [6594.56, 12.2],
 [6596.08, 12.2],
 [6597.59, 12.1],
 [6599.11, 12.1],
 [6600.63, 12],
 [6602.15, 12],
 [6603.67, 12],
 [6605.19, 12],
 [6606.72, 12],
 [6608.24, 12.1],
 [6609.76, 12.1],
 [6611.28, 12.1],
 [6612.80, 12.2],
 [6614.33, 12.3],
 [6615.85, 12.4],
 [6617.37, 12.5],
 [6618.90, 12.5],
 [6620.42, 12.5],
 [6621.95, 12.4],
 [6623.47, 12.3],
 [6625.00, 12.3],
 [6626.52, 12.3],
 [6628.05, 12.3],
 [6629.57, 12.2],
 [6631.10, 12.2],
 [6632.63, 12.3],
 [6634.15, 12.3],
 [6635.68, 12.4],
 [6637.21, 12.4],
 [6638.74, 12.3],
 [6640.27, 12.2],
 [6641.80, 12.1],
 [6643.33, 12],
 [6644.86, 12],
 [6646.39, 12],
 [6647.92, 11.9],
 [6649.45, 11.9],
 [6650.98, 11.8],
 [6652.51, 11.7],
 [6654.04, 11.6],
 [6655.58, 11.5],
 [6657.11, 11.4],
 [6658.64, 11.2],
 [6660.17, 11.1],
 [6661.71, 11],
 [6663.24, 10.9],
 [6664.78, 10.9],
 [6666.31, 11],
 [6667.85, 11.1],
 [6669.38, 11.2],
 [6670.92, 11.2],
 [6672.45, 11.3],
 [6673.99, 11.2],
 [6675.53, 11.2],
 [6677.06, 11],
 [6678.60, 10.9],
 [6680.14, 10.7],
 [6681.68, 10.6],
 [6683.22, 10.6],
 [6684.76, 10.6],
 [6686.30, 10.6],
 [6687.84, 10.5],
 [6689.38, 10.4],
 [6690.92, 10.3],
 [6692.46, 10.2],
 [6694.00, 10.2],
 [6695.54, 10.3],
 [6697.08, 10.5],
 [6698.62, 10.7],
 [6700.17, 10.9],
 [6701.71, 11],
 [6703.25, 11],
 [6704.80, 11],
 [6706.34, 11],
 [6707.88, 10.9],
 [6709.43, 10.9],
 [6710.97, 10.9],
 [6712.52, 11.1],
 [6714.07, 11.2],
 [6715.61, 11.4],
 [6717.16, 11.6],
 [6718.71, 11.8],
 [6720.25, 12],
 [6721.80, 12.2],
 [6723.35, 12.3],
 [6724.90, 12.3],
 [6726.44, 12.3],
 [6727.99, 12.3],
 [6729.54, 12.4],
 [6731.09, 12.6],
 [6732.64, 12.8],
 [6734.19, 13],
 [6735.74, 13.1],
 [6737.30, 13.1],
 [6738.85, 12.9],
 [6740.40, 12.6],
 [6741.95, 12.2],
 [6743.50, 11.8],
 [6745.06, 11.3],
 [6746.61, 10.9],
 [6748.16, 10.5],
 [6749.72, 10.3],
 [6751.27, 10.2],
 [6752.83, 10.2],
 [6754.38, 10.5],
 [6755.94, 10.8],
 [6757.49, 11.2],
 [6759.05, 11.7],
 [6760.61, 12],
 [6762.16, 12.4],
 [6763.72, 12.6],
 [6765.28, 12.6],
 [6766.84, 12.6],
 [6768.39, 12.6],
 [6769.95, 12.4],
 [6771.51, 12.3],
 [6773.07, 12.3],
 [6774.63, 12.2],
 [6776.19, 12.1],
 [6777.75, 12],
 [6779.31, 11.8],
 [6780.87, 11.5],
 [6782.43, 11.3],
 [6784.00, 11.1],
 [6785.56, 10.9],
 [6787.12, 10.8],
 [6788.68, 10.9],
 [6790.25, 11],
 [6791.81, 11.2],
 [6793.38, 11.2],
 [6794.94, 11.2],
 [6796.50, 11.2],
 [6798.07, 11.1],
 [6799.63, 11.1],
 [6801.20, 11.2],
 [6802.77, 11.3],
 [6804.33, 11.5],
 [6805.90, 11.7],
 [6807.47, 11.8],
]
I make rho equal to 1.06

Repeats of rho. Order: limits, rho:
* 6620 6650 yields 1.09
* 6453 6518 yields 1.09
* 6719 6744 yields 1.10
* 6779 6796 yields 1.05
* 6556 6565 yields 1.02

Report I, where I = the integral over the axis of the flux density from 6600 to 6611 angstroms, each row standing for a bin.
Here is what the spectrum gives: 132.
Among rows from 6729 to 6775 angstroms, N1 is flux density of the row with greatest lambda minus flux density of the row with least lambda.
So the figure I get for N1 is -0.2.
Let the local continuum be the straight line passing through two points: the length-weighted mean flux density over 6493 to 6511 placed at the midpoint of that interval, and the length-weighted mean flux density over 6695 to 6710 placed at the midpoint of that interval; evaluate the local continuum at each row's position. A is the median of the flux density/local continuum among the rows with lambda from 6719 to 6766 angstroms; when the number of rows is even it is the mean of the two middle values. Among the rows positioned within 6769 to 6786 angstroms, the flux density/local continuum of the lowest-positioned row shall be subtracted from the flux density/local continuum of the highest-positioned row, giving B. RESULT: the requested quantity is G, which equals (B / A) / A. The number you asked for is -0.10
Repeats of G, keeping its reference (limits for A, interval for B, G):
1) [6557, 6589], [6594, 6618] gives 0.05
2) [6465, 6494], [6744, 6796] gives 0.04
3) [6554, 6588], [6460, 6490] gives -0.02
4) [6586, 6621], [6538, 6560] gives -0.09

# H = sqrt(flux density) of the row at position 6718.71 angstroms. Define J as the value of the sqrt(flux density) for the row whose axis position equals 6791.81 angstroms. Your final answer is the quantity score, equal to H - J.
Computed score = 0.09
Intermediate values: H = 3.44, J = 3.35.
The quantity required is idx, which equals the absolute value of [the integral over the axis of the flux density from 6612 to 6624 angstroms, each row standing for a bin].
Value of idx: 149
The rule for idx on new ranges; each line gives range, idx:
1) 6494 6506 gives 148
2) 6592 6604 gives 145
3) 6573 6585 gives 145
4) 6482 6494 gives 145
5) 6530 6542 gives 146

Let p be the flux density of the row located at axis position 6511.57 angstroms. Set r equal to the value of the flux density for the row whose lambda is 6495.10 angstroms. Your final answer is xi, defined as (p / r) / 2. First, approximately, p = 12.8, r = 12.2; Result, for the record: 0.525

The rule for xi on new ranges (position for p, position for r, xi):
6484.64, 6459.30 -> 0.484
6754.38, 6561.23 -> 0.505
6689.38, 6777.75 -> 0.433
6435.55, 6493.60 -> 0.492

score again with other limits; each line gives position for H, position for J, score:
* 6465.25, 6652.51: 0.10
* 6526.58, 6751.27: 0.37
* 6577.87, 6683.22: 0.21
